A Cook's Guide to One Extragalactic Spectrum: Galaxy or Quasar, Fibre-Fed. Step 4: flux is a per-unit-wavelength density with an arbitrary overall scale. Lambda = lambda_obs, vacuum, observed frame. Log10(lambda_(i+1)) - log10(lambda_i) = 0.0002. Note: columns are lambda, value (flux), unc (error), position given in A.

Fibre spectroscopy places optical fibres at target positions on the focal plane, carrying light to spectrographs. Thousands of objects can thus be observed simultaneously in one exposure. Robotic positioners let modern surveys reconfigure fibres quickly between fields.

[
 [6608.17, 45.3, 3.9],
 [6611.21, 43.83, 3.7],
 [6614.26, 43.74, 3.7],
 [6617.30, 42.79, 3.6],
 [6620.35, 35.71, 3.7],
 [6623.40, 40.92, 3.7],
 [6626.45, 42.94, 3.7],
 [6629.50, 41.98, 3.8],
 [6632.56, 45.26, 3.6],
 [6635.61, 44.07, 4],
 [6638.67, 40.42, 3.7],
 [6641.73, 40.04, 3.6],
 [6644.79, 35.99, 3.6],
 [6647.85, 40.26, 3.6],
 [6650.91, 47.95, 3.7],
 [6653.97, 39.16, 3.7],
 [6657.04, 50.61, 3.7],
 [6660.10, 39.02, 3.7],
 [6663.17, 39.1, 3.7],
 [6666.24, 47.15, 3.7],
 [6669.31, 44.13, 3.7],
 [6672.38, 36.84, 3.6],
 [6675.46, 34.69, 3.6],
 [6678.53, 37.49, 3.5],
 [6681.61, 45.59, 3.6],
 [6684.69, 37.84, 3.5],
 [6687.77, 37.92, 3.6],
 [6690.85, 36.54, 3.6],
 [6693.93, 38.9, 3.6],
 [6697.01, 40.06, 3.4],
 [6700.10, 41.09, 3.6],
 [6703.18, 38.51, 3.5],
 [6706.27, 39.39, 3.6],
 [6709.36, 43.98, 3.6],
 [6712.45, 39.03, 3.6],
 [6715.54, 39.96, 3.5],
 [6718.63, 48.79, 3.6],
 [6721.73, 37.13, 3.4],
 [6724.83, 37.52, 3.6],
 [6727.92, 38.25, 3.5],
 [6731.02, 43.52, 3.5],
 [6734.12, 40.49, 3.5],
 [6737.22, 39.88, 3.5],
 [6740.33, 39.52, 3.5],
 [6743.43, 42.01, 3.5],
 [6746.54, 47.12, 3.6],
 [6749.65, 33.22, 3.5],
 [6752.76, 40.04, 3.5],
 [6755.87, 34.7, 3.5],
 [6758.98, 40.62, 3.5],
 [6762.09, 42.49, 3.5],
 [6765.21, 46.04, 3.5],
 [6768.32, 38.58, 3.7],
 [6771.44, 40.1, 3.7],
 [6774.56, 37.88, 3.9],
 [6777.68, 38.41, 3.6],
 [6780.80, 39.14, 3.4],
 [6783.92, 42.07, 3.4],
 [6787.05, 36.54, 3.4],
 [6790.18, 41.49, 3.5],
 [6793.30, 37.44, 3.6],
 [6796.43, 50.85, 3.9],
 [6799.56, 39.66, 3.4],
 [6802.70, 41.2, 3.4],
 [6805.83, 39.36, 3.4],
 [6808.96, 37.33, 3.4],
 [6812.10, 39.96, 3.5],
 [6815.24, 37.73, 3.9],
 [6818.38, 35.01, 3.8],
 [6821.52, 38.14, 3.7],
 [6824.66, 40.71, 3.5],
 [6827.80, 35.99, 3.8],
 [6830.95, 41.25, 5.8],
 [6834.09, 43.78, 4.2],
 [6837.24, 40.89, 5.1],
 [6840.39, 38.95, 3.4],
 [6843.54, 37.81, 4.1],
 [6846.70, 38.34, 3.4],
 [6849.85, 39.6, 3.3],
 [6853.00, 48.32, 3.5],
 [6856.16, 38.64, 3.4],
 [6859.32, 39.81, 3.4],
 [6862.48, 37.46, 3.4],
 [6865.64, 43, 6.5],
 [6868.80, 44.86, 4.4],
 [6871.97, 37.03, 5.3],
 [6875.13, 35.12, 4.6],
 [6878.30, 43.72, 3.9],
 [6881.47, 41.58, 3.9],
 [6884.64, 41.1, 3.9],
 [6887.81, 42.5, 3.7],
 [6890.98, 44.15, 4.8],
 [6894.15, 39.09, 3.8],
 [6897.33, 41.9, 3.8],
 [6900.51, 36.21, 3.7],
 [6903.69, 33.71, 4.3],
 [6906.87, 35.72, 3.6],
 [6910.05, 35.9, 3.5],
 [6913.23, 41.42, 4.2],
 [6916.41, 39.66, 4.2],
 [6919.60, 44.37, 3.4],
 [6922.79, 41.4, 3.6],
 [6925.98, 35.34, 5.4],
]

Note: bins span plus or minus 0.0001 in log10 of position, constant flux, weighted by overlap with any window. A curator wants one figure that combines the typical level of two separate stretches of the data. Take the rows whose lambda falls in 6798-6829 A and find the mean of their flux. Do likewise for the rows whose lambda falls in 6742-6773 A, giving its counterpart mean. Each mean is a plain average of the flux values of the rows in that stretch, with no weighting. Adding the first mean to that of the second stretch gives 79.0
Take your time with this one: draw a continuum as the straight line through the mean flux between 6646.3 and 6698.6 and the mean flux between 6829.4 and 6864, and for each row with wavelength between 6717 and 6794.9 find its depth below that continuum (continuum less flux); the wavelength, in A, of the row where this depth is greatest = 6749.65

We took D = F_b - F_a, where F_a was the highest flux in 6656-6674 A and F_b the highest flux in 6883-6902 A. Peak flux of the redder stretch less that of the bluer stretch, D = -6.5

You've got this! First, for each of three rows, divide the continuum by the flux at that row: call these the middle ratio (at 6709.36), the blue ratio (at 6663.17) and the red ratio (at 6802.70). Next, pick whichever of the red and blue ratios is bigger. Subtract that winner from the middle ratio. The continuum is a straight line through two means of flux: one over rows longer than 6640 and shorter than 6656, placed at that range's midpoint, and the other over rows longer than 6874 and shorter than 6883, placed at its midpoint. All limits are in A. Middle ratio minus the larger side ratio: -0.12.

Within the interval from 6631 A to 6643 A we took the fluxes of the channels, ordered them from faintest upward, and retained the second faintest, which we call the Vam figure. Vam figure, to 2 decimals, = 40.42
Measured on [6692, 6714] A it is 38.90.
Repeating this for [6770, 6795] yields 37.44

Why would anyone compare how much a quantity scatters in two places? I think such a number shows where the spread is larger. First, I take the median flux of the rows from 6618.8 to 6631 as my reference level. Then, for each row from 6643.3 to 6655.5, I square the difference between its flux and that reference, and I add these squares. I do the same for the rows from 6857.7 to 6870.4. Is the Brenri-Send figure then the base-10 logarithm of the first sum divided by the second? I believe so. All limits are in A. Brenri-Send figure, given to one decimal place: 0.4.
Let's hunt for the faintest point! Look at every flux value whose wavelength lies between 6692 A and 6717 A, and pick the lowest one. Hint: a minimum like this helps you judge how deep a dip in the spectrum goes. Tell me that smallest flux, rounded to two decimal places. 38.51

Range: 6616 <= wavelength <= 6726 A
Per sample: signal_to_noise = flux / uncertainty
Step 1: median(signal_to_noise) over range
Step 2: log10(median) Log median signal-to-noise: 1.04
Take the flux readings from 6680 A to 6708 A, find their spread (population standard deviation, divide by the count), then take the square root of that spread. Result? 1.6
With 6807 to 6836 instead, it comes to 1.6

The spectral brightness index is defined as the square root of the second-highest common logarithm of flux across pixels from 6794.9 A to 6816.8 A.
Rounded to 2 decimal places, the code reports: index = 1.27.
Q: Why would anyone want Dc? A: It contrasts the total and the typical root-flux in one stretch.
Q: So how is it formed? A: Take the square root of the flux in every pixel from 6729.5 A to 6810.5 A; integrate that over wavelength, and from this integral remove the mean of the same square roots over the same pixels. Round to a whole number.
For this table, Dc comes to 508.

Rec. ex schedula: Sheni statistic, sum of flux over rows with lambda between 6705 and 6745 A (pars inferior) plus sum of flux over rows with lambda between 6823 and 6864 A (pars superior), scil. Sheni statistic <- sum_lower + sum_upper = 1051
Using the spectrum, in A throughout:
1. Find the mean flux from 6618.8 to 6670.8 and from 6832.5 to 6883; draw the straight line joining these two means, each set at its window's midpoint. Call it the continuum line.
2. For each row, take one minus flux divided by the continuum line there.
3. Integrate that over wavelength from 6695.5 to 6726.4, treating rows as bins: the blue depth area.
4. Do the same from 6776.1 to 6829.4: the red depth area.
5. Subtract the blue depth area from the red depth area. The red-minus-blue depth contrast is 1.1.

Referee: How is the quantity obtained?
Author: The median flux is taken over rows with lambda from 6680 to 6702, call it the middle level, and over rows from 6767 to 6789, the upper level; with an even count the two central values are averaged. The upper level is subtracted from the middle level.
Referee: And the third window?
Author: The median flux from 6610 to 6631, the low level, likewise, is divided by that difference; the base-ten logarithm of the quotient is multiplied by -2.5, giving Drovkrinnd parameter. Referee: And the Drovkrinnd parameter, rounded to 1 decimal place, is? -5.3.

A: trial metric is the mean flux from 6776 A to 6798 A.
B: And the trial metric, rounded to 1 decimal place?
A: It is 40.8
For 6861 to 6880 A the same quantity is 40.2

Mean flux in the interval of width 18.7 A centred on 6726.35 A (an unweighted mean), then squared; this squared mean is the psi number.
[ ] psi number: 1677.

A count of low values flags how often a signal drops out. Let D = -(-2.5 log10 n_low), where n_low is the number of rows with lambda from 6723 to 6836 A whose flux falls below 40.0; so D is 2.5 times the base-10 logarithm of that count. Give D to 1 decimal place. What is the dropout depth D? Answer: 3.3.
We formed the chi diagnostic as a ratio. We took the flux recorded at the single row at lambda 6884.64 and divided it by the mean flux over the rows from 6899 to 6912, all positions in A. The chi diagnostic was 1.16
